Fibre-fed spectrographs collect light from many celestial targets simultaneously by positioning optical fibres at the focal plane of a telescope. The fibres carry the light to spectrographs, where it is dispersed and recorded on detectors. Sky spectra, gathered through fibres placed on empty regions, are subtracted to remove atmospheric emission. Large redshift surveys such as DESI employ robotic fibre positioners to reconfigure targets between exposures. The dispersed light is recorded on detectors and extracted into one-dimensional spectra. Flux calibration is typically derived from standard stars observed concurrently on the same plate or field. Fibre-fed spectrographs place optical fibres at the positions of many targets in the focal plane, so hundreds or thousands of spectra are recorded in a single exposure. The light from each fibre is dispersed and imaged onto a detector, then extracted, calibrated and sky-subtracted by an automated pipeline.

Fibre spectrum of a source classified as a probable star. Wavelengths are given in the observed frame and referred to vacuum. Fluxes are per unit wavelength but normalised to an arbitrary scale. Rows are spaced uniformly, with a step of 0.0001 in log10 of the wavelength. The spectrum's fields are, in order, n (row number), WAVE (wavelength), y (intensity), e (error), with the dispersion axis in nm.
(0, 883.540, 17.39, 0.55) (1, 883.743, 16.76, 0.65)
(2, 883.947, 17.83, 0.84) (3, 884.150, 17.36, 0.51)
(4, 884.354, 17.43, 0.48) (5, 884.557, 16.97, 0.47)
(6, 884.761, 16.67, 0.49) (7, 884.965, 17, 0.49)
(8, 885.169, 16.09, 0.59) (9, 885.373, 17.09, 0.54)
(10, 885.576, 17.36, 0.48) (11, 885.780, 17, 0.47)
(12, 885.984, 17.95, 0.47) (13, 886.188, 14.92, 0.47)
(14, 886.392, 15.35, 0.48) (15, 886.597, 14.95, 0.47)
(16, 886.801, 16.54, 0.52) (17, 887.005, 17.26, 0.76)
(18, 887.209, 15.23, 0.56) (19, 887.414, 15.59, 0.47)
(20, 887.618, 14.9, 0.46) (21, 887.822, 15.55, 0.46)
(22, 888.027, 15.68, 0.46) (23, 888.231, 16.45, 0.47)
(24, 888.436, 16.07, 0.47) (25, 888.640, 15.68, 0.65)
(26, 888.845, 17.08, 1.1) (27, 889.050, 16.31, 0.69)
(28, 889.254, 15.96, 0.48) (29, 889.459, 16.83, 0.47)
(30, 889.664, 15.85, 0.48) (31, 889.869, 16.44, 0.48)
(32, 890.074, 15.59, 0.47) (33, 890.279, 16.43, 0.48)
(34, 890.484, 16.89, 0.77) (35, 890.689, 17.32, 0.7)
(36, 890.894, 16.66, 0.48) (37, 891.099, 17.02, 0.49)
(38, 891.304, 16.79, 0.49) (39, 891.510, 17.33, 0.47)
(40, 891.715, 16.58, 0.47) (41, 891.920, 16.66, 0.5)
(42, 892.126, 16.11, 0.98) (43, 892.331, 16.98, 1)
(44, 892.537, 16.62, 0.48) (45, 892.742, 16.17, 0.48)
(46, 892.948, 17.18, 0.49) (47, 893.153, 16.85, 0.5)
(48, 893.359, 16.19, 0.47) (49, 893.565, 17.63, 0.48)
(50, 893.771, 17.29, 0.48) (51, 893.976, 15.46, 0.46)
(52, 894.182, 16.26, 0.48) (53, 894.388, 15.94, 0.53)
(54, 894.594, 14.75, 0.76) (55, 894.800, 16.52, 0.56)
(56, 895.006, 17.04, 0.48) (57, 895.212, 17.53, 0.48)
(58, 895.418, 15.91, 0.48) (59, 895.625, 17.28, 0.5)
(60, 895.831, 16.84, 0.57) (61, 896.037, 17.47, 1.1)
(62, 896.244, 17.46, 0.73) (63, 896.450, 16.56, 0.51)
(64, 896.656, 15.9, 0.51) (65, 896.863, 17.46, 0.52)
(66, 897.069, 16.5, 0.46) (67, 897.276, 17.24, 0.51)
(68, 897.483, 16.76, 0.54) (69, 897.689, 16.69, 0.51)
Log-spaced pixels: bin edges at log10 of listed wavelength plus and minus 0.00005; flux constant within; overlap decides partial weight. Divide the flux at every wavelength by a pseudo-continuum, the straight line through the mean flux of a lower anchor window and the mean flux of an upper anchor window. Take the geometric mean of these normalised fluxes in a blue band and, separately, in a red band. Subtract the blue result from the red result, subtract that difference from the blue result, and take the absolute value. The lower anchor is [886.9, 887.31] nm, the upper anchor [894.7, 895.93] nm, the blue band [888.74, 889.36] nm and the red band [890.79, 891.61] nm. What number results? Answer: 0.98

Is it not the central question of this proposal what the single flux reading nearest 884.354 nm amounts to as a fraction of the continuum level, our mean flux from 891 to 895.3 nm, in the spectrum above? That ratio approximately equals 1.05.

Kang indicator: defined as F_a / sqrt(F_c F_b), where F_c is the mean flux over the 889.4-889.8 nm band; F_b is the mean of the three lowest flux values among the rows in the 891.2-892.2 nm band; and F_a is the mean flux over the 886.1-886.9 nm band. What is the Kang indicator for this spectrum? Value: 0.94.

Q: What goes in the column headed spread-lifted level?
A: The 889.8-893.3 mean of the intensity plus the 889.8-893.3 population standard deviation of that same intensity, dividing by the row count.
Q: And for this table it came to 17.1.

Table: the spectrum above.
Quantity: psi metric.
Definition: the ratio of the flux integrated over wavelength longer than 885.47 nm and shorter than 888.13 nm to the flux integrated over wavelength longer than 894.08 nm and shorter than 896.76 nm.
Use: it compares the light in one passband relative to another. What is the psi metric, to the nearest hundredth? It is 0.96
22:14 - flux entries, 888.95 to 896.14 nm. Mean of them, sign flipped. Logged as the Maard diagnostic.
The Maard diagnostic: -16.6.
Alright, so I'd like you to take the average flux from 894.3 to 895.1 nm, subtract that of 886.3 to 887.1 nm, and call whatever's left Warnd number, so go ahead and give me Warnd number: 0.0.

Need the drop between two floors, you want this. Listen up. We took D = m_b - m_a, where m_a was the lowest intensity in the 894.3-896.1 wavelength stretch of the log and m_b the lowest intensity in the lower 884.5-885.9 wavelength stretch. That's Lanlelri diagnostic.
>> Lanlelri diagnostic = 1.34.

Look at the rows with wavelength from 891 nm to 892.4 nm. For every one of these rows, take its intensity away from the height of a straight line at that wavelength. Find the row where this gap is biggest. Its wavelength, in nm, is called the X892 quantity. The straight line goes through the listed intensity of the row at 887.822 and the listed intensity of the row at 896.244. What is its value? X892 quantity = 892.126 nm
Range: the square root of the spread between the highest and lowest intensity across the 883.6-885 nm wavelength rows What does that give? 1.1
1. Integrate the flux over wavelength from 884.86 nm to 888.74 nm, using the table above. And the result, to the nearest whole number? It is 63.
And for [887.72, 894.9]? 118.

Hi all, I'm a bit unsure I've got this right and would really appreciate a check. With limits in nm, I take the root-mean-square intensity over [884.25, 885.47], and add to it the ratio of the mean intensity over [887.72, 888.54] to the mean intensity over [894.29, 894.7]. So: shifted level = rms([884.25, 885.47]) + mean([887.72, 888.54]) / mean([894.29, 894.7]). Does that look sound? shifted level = 17.9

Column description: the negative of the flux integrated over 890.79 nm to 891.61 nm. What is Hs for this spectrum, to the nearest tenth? -13.9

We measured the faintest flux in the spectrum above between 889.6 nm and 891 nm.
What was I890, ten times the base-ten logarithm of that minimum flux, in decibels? 11.9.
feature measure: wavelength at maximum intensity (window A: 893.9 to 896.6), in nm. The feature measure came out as 895.212 nm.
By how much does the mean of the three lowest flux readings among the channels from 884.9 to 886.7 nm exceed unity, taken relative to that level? 14.1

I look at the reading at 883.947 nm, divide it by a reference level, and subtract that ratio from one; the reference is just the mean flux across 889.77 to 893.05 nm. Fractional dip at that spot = -0.07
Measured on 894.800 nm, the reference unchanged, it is 0.01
